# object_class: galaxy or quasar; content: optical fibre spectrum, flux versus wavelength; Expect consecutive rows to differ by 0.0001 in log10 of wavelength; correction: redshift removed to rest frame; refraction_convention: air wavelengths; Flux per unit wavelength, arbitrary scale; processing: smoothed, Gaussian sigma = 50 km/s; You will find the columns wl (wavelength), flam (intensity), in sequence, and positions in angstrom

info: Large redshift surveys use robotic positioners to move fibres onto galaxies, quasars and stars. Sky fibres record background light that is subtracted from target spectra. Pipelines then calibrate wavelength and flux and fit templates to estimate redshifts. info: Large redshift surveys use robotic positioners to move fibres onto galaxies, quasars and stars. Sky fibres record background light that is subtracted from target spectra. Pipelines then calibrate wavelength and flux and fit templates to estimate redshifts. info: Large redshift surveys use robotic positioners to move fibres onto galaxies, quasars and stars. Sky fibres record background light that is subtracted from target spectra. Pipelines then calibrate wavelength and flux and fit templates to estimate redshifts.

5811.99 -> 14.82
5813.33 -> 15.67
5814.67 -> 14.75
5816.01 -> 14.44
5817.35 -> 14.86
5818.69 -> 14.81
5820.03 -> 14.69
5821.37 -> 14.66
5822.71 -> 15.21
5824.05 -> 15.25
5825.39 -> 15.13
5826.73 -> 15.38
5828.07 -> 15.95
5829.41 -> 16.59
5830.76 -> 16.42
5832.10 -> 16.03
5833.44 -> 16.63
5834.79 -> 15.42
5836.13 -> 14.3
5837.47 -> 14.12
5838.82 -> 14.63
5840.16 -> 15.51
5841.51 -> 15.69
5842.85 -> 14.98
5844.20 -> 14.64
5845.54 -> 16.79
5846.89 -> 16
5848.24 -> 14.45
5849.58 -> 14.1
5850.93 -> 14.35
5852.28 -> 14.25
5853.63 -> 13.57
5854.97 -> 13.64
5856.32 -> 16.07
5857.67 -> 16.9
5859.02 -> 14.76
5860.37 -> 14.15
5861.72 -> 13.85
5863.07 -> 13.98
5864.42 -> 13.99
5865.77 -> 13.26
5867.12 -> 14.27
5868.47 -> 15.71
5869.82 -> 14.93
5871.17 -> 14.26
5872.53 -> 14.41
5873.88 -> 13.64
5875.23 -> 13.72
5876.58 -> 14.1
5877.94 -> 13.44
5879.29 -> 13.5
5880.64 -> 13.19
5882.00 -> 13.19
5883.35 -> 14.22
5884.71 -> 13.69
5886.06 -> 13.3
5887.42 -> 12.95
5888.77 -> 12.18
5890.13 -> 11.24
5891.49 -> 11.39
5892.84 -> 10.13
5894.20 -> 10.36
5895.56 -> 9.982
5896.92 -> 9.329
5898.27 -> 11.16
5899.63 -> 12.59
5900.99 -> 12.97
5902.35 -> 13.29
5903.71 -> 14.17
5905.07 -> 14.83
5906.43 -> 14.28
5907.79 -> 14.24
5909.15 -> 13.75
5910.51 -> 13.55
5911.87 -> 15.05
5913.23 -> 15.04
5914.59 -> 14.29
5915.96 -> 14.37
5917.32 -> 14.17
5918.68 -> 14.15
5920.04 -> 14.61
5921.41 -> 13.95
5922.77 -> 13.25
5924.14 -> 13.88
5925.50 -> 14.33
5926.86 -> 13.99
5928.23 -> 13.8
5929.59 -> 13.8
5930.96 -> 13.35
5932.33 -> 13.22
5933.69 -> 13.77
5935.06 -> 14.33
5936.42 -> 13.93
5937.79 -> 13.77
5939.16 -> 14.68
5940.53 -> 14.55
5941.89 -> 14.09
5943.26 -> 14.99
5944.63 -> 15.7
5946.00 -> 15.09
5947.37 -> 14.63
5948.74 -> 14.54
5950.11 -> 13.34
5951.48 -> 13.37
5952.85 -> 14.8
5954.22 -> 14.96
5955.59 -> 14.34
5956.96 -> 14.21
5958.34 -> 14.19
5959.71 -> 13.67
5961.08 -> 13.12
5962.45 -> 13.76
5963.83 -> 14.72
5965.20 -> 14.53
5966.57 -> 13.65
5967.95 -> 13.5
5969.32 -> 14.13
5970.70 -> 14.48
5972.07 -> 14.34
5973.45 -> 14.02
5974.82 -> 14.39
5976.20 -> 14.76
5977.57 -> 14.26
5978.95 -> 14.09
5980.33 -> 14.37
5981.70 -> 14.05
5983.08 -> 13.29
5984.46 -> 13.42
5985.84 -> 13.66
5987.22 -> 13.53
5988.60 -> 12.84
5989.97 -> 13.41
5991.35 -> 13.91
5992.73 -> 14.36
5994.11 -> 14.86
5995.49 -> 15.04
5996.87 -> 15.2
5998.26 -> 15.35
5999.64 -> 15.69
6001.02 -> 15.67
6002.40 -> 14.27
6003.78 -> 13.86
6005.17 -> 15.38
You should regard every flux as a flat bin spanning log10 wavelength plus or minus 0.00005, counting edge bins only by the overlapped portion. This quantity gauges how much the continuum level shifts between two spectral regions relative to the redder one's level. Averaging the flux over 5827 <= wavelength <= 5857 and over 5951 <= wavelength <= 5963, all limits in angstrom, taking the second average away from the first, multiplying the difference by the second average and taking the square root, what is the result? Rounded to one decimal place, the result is 4.0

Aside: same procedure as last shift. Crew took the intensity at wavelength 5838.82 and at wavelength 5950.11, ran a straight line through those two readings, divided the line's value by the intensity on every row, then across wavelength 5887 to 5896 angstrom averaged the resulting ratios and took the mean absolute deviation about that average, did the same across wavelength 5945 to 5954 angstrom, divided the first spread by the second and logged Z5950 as 2.3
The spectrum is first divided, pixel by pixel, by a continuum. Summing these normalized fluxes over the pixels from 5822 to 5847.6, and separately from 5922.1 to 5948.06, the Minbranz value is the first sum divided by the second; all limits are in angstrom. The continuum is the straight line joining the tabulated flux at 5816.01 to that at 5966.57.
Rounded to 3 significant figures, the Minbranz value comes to 1.05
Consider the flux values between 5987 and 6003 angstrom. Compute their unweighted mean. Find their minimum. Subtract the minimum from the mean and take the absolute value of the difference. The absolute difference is 1.7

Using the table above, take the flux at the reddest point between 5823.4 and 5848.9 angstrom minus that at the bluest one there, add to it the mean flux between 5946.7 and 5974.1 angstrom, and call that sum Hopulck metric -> 13.3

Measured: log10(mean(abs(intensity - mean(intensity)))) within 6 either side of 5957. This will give -0.3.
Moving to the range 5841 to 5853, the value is -0.1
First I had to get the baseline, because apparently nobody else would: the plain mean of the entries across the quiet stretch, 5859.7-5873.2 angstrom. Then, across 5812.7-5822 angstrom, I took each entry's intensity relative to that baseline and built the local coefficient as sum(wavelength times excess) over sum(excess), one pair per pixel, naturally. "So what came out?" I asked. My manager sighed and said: 5816.4 angstrom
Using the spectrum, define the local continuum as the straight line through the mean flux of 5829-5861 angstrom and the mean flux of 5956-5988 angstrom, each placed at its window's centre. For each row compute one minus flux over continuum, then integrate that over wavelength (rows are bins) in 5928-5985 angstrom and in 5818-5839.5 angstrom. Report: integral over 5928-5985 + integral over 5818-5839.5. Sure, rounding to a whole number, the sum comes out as 0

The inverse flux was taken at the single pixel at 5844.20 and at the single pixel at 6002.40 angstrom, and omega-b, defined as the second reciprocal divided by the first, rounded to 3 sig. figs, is 1.03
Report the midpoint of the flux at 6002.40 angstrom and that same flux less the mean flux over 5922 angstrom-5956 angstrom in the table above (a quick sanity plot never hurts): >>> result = 7.18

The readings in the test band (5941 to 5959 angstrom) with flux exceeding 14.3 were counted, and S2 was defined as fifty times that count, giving 400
